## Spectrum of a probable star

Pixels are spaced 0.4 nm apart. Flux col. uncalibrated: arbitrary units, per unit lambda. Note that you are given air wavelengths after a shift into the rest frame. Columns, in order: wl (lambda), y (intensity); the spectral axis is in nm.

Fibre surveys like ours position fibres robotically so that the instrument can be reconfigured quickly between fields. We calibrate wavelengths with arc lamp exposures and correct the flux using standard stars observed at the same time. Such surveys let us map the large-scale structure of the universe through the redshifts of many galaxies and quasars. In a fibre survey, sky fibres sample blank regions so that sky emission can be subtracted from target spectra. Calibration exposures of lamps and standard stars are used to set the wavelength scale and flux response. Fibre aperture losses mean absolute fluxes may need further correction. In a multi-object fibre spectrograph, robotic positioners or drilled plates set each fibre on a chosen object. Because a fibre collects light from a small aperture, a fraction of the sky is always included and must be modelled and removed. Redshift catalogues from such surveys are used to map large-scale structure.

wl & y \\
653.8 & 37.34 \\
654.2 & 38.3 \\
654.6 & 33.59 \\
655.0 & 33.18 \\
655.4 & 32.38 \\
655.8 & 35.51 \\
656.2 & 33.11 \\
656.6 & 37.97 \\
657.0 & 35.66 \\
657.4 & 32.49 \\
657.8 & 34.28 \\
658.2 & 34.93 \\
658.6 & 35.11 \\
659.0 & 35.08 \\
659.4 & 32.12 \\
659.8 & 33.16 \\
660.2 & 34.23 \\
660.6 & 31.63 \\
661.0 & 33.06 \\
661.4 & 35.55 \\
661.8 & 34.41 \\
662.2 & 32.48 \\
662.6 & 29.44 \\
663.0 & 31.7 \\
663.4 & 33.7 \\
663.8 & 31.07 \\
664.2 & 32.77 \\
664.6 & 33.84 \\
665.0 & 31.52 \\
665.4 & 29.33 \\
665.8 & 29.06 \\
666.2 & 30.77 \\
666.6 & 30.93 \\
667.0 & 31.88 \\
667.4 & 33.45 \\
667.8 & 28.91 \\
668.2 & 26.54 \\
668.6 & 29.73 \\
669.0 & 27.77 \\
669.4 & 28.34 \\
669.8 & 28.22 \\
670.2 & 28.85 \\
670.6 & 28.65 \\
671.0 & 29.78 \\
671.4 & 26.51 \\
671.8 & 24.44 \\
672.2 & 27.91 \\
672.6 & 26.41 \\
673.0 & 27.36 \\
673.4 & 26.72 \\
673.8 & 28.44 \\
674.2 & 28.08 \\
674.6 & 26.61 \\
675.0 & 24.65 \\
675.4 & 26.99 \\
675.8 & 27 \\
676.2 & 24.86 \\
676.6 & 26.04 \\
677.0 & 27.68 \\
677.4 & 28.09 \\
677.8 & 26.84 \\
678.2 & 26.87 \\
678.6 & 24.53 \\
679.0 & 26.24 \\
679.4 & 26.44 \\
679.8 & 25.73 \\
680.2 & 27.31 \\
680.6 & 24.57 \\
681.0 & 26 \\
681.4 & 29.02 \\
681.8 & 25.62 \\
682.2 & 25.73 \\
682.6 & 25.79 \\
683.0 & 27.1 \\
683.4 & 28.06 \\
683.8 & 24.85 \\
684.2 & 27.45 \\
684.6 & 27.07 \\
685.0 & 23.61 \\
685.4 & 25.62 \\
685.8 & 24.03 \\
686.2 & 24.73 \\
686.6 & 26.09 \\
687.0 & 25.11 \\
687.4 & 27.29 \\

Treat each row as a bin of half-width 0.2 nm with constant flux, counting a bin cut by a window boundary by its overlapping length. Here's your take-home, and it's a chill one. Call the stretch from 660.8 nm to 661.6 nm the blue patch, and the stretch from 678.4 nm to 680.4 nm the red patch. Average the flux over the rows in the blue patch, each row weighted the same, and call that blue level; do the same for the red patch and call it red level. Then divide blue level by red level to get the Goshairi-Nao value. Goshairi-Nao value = 1.32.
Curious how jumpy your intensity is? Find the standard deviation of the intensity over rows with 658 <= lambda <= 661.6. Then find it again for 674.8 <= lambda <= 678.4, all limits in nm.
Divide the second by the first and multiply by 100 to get 82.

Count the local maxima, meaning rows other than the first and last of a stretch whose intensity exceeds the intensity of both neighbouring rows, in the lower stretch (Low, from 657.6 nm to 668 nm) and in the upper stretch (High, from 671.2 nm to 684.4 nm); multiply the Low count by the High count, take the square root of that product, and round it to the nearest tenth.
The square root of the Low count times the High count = 7.7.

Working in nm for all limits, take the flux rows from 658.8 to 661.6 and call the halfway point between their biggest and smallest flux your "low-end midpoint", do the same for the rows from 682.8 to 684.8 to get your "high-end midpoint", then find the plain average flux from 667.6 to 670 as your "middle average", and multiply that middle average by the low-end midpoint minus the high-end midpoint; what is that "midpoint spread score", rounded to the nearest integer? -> 202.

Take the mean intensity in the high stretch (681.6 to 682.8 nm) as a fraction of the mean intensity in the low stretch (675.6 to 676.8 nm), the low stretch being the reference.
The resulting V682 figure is 0.990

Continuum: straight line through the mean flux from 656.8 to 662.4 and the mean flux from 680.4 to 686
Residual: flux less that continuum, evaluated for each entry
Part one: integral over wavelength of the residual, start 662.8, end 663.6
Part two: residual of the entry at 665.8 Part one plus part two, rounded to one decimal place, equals -2.7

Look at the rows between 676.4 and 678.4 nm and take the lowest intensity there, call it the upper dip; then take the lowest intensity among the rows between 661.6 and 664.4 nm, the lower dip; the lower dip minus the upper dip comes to 3.4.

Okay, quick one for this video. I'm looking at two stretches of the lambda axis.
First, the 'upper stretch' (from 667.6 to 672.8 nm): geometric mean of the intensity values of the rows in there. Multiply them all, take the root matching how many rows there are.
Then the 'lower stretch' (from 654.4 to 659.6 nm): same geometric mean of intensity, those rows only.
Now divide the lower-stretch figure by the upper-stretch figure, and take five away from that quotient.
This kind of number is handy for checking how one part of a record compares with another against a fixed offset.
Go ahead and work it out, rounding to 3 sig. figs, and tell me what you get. -3.77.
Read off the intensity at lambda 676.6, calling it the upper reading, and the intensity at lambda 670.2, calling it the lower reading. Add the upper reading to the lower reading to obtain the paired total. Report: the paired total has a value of 55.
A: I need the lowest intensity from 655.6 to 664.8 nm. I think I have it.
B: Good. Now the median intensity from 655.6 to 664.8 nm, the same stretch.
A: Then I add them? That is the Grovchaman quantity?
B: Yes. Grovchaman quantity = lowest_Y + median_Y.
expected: 63.1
